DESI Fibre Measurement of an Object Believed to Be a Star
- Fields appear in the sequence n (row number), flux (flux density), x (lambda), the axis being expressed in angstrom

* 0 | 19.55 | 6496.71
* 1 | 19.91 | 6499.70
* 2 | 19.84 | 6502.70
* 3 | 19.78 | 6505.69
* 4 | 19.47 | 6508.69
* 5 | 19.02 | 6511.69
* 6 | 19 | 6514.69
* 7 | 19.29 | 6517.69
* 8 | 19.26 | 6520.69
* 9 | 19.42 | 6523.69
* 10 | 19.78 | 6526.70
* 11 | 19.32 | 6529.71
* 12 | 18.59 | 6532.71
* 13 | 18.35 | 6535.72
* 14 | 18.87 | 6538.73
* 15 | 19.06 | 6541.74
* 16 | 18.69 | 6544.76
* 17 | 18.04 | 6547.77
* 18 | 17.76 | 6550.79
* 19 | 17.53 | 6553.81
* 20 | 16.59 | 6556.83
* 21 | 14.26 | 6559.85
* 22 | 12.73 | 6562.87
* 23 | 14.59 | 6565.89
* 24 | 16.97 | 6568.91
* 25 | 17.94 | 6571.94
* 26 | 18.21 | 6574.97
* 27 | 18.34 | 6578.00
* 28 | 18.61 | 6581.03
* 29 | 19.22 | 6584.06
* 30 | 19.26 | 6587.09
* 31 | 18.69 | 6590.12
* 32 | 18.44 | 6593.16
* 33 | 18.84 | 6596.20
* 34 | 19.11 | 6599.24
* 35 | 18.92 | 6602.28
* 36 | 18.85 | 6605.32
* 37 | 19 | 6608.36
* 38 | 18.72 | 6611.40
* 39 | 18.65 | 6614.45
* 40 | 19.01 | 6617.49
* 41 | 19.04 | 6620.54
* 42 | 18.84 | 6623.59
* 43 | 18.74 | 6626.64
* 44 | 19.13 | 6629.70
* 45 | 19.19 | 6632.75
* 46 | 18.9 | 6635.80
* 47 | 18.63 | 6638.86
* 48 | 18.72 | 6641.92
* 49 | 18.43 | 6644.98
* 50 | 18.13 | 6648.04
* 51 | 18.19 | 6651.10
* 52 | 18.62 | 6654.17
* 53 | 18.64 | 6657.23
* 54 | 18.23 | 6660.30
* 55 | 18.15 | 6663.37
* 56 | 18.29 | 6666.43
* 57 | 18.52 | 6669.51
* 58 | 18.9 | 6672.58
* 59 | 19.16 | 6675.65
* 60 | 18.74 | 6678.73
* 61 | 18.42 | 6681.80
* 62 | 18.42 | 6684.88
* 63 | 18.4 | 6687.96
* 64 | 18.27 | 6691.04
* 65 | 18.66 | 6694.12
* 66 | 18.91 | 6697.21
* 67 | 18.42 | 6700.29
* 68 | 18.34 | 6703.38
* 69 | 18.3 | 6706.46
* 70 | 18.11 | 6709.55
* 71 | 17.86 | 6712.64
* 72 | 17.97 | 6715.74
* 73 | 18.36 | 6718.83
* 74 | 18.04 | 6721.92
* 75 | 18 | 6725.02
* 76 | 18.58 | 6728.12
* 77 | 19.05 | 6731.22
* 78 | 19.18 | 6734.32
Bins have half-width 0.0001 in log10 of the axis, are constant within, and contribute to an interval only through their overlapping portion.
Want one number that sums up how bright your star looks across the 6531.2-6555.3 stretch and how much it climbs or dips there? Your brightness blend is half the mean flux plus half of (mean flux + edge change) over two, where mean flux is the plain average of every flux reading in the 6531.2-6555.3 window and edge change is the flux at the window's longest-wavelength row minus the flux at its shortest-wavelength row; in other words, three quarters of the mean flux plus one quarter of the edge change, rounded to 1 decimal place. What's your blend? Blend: 13.5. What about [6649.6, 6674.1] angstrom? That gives 14.0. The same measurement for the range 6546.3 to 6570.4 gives 11.8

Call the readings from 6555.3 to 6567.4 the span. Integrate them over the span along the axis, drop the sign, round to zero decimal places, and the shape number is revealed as 176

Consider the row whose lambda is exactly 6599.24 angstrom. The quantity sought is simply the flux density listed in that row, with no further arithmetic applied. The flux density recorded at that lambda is 19.11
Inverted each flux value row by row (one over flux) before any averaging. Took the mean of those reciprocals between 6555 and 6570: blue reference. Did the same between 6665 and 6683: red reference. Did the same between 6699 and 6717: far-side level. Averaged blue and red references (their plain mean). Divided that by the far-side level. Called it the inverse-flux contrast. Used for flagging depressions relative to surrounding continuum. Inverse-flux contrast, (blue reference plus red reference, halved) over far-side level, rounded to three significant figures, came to 1.10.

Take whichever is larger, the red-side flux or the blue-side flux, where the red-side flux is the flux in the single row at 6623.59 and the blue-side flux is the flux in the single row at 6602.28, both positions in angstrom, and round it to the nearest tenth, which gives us 18.9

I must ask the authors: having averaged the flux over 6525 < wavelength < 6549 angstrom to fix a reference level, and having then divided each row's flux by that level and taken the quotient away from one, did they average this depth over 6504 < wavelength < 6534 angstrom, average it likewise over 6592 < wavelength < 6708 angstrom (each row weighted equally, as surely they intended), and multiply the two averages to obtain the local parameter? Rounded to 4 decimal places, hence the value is -0.0002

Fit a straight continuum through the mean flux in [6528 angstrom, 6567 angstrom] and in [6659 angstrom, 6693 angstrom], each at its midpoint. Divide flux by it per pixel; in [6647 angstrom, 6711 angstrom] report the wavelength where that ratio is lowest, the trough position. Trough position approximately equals 6709.55 angstrom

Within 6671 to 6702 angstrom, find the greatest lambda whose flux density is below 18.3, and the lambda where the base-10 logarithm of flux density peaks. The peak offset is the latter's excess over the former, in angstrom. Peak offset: -15.4 angstrom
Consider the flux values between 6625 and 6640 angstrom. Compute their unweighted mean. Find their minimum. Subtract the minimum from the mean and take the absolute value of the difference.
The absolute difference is 0.29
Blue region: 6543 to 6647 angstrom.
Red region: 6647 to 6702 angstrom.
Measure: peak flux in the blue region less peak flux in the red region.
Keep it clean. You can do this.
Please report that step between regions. 0.10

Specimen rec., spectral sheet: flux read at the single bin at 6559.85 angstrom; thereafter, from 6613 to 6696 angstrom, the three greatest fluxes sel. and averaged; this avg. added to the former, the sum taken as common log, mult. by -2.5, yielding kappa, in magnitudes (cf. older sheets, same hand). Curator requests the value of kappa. -3.81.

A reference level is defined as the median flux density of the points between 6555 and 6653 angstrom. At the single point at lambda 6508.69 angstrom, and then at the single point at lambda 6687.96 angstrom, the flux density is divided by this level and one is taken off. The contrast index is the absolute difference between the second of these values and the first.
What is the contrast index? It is 0.057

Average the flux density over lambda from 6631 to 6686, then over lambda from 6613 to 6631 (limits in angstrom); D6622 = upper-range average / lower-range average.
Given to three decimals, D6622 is 0.983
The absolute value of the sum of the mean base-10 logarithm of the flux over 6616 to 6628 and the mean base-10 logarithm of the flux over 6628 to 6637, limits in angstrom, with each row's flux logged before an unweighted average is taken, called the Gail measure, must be 2.56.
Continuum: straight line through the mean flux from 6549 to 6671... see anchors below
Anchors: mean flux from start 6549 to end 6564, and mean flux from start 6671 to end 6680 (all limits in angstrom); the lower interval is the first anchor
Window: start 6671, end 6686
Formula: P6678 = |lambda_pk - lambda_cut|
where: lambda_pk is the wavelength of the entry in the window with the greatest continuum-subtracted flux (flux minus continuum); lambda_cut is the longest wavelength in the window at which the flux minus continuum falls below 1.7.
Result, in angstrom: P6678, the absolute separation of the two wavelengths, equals 9.2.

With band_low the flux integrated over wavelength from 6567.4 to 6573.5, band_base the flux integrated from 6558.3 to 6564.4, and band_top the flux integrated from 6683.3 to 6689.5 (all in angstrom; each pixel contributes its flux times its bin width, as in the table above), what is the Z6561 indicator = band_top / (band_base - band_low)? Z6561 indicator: -5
